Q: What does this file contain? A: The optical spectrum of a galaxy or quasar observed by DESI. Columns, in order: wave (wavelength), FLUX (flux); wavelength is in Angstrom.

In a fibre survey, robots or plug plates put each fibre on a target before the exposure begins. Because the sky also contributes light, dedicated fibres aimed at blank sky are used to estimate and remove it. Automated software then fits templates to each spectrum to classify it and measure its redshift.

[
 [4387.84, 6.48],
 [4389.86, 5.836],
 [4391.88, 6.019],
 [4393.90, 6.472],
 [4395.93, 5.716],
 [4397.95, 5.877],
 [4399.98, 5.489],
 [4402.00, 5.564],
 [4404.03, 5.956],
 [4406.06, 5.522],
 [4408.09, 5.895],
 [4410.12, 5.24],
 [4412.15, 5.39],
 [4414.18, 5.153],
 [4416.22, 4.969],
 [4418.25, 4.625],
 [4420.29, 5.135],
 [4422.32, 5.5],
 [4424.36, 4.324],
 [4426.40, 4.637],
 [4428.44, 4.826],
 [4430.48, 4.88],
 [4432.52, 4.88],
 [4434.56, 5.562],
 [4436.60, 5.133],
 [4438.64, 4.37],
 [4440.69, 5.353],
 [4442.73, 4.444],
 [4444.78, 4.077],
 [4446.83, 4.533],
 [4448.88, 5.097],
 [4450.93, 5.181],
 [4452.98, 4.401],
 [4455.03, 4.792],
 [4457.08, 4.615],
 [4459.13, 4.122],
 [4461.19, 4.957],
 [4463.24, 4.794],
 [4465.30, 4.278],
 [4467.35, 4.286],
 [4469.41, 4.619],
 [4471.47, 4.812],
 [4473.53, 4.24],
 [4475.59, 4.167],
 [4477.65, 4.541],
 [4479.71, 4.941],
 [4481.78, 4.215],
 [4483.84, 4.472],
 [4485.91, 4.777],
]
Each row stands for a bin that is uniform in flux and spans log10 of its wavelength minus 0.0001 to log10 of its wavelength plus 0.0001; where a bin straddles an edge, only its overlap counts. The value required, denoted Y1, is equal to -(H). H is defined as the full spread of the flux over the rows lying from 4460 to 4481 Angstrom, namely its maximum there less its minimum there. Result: -0.79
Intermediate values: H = 0.79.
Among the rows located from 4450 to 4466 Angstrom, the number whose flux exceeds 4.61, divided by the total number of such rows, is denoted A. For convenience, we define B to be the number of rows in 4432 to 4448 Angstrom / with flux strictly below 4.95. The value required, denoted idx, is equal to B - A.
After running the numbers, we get 4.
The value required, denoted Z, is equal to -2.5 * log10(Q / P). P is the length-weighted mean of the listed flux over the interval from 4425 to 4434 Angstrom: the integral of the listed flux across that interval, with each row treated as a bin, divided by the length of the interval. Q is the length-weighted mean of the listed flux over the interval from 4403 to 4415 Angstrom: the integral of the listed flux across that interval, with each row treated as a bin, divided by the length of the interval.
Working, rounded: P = 4.82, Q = 5.5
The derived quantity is -0.1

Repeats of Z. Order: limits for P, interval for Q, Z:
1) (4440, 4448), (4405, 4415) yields -0.2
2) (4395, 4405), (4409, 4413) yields 0.1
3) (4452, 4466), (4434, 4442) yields -0.1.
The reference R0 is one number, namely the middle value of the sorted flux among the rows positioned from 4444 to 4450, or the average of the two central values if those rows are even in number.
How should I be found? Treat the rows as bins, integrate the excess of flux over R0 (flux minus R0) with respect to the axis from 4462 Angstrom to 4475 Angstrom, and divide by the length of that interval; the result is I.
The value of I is 0.0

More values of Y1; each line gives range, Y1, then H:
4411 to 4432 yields -1.18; 1.18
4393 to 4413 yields -1.23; 1.23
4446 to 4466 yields -1.06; 1.06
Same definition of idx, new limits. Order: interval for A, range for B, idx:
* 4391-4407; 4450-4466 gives 5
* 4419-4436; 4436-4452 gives 3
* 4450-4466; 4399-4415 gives -1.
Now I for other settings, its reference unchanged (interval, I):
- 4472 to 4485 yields -0.1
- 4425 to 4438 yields 0.4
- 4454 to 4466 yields 0.1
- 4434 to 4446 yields 0.3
